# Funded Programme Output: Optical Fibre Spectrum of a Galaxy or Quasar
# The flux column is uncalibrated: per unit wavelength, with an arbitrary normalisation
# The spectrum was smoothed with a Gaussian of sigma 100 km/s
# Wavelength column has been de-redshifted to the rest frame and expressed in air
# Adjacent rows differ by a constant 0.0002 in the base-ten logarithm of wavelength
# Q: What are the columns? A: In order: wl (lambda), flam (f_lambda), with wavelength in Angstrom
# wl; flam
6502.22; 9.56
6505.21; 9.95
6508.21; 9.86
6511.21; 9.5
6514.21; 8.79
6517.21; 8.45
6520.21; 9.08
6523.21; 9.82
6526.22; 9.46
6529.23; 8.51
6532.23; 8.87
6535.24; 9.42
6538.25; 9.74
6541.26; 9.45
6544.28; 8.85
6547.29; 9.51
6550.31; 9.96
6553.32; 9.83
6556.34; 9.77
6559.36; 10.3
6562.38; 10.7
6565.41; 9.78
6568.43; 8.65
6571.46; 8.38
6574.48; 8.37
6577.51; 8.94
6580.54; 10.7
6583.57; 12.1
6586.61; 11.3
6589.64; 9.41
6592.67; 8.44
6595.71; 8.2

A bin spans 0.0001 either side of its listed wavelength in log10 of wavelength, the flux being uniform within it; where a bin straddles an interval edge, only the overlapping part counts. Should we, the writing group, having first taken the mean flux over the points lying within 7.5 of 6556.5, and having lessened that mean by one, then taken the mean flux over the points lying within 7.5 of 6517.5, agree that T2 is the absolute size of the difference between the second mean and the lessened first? 0.02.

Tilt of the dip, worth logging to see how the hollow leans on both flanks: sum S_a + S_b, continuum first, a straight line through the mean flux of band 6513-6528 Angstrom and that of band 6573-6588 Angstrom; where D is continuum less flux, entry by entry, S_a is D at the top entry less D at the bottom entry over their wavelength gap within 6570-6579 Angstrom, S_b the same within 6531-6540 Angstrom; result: -0.20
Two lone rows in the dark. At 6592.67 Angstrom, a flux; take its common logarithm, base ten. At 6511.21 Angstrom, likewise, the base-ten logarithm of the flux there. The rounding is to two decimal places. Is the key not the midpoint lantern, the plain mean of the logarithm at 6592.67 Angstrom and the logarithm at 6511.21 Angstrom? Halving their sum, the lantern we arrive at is 0.95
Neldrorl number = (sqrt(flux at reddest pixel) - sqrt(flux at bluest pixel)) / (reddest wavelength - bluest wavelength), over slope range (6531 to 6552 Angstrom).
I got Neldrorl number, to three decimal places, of 0.010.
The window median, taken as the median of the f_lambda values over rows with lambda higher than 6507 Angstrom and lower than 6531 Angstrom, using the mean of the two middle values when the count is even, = 9.3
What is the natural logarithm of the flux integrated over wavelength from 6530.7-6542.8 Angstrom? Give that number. 4.73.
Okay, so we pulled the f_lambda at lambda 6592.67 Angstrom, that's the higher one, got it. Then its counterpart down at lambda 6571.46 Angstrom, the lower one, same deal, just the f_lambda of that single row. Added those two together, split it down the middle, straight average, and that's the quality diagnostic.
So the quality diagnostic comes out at 8.4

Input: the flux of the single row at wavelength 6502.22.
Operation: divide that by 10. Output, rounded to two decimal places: 0.96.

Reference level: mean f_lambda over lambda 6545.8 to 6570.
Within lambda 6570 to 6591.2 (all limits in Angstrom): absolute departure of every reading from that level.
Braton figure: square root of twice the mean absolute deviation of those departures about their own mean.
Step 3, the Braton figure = 0.96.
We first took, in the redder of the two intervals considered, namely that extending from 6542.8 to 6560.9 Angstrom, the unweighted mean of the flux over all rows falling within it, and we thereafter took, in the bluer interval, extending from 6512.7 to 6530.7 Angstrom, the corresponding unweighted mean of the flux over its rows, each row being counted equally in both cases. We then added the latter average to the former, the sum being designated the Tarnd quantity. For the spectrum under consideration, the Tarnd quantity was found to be 18.7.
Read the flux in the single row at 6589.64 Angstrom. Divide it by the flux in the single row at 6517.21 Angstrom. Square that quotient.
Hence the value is 1.2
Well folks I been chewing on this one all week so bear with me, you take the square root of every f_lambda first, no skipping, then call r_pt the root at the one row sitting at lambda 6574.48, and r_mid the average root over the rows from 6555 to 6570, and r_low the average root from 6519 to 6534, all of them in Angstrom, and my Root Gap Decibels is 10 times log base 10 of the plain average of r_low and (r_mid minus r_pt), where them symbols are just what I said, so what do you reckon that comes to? 2.13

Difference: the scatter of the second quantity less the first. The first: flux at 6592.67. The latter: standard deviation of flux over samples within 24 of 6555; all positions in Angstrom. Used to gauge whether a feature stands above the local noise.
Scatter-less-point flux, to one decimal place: -7.8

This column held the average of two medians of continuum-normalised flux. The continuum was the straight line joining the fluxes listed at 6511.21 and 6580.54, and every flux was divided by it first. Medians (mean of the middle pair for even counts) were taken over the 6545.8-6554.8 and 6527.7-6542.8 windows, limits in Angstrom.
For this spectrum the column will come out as 0.952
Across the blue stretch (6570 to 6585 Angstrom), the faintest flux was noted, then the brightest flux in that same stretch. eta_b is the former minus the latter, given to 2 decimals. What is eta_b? -3.73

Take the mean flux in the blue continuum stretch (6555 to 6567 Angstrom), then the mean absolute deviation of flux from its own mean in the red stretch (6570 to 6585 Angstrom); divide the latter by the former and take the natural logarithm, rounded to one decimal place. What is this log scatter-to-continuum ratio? -2.0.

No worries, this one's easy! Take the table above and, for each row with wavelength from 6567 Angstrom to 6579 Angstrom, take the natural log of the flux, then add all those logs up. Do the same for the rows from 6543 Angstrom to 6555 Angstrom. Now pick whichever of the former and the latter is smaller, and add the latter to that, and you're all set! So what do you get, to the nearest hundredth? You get 17.62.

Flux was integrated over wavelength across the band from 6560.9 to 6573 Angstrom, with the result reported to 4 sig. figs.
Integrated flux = 113.4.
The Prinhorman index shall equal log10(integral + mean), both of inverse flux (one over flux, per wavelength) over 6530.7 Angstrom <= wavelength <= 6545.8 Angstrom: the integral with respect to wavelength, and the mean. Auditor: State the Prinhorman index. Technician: 0.24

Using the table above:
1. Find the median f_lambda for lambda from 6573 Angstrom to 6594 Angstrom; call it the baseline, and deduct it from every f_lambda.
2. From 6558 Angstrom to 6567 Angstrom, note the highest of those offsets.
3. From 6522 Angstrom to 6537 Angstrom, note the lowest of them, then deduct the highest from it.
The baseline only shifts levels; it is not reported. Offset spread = -2.2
